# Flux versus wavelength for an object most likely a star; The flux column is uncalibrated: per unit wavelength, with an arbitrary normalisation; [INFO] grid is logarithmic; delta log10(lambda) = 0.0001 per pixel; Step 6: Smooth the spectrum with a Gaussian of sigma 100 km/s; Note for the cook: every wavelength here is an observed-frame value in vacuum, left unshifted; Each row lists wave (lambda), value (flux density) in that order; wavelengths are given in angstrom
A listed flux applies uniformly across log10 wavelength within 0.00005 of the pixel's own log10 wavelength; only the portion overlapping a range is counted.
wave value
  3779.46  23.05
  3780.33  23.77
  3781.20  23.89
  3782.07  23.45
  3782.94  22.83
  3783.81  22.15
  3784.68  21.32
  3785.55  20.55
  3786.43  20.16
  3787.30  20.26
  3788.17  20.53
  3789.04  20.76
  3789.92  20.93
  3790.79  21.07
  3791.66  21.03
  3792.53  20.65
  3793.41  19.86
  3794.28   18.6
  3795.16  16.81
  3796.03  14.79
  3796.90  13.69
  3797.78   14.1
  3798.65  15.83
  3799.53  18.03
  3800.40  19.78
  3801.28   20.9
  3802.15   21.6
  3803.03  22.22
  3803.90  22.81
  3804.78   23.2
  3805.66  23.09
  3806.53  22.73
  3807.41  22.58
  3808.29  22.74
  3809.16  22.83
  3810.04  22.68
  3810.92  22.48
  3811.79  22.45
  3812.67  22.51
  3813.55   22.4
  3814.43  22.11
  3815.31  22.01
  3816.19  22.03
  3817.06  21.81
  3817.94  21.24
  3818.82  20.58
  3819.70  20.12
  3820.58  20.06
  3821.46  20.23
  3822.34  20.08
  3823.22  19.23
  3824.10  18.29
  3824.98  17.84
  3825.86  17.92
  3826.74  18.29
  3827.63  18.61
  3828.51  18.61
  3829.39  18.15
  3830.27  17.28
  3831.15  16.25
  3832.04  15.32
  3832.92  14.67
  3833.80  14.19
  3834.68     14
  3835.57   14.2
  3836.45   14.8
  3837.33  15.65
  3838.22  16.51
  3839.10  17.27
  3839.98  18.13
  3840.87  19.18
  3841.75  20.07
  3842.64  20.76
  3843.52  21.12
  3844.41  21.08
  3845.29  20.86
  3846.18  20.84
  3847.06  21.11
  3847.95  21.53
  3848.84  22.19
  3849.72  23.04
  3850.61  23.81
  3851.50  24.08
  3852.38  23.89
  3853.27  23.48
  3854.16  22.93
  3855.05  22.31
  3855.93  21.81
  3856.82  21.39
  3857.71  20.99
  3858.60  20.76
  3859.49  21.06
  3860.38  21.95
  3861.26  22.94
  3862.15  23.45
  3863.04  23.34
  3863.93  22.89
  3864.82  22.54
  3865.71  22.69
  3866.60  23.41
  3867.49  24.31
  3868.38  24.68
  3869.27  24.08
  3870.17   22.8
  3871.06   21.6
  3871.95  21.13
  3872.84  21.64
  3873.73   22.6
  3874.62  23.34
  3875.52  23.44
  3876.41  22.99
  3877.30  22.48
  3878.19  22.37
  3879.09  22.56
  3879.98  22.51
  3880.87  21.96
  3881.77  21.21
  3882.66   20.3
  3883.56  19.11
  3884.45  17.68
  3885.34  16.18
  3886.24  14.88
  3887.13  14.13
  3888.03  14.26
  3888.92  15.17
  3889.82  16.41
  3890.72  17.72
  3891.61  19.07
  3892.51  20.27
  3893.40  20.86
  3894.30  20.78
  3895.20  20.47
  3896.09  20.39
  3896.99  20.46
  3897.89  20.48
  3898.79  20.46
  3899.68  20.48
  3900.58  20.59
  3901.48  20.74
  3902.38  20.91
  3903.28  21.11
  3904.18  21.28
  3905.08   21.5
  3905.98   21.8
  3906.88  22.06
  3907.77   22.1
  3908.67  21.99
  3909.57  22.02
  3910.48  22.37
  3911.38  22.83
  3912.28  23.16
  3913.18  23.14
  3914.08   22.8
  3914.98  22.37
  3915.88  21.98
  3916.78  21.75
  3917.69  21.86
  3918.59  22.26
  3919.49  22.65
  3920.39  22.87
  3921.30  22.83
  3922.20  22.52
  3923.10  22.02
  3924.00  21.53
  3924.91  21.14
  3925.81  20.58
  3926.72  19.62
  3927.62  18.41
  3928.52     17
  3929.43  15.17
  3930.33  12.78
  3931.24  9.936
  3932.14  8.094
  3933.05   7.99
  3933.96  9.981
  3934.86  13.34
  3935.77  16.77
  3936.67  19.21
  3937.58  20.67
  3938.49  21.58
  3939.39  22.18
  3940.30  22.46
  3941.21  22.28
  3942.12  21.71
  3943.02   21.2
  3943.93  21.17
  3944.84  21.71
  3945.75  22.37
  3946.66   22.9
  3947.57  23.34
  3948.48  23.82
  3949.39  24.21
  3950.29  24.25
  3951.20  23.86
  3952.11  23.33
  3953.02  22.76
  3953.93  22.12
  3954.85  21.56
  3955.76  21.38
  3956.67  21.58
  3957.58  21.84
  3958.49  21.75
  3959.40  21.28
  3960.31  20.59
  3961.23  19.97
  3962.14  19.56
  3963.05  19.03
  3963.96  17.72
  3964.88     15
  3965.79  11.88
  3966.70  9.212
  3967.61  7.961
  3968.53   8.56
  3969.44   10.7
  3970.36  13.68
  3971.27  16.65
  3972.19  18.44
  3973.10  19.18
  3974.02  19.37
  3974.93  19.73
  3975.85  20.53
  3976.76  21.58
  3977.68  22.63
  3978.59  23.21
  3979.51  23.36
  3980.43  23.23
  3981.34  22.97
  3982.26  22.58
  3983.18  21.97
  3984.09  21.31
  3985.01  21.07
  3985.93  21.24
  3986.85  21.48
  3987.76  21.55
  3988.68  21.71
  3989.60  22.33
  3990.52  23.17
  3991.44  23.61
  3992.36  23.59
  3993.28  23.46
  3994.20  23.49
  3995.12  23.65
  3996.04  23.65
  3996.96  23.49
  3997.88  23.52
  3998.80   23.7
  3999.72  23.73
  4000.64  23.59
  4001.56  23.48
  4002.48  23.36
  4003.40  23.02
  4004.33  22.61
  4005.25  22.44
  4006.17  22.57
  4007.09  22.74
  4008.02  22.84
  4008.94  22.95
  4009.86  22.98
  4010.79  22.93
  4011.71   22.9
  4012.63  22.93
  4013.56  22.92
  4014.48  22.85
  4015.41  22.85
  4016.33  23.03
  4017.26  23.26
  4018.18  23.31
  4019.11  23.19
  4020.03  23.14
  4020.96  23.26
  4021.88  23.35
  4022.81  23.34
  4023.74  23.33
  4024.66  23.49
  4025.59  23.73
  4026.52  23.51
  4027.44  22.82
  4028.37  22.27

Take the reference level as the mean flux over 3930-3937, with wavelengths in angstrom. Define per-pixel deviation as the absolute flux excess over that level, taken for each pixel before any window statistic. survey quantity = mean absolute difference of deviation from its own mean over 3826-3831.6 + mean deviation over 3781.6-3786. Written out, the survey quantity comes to 11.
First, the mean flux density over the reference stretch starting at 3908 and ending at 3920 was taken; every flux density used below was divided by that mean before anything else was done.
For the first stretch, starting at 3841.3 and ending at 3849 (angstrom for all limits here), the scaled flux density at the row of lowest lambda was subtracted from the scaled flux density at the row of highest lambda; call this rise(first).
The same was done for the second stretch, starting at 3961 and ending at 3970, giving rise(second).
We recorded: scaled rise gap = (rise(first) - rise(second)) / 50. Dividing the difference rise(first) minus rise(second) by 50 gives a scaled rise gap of 0.010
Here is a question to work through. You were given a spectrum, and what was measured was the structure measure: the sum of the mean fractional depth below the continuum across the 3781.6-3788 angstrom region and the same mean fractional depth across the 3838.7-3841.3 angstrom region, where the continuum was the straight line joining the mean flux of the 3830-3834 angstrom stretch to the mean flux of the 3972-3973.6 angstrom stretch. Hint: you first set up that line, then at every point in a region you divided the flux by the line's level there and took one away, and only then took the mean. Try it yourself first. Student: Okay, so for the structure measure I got 0.65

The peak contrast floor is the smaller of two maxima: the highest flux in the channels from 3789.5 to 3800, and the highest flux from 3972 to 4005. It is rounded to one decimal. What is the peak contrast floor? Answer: 21.1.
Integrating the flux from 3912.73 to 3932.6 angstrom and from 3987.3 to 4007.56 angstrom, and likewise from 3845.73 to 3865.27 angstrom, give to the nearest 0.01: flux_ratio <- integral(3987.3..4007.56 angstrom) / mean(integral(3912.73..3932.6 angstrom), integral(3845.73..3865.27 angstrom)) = 1.13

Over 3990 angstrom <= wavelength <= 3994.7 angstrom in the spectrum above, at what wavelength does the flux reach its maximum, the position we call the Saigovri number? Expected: 3991.44 angstrom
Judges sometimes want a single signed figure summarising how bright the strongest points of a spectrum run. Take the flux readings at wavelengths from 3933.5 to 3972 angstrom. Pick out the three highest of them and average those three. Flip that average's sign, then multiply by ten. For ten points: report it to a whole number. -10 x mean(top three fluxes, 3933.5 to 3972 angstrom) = -241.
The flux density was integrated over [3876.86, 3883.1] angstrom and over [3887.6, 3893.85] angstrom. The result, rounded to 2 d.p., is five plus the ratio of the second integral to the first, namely 5.81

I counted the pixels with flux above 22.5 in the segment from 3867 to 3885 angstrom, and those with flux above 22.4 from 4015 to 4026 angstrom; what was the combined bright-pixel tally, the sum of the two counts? 22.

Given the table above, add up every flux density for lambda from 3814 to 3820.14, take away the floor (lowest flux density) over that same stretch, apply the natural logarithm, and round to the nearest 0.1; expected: 4.9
